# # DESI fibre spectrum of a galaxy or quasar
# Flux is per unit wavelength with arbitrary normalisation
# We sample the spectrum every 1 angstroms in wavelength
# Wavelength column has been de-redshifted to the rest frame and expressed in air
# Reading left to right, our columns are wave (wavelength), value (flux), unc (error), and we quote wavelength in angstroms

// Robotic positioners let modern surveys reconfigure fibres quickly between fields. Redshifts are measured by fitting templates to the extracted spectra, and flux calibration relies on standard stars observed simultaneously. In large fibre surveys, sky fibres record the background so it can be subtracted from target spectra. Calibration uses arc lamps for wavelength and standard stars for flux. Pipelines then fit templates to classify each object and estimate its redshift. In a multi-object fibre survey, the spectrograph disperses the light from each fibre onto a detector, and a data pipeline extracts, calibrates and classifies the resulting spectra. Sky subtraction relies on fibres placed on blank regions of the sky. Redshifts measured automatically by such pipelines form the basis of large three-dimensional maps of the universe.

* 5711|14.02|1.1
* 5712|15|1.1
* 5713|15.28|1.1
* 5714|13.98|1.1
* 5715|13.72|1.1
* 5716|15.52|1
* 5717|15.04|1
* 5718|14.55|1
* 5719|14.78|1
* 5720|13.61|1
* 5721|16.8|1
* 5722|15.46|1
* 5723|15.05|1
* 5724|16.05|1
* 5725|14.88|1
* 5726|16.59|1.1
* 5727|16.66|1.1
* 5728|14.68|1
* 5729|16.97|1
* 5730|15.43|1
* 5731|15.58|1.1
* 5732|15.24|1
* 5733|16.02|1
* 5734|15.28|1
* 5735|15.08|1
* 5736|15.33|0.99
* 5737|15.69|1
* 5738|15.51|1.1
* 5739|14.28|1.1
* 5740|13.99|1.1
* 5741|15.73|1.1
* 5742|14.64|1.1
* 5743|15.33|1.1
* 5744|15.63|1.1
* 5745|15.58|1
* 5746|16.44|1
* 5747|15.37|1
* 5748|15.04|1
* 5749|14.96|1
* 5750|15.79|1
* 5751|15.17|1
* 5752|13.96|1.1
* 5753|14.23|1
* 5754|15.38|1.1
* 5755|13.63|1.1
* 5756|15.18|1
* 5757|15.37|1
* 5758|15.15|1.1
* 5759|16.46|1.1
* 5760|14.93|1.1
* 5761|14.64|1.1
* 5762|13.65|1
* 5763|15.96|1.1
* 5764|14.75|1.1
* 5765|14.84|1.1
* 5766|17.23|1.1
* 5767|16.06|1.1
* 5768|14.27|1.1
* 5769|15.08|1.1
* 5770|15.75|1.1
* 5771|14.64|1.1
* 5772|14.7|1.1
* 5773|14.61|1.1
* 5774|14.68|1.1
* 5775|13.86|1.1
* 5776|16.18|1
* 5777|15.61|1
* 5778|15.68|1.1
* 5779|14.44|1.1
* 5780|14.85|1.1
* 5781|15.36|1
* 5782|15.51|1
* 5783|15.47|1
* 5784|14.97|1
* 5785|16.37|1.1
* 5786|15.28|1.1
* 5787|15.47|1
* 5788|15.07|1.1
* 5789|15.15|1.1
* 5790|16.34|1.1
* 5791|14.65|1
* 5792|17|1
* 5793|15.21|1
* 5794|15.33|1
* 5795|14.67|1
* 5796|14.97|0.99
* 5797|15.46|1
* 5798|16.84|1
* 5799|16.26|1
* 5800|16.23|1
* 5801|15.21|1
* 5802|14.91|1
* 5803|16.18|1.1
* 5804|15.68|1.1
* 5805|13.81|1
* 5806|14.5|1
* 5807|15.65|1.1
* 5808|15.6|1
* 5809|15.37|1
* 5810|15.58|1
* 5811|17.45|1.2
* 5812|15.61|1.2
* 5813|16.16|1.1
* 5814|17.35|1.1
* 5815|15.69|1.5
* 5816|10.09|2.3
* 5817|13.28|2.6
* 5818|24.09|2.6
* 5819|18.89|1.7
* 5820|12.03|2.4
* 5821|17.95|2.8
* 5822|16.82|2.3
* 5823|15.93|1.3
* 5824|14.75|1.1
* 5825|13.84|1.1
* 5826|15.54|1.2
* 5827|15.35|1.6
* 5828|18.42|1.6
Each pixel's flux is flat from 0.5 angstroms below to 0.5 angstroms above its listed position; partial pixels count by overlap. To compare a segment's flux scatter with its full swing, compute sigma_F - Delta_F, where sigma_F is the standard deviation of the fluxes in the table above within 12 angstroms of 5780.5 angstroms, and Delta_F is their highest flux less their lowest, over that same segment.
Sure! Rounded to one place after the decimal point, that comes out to -2.4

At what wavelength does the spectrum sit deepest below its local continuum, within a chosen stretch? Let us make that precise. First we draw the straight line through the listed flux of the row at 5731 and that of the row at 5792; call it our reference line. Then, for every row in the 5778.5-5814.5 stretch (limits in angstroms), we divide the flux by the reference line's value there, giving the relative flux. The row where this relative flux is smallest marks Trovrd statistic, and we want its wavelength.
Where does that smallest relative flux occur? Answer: 5805 angstroms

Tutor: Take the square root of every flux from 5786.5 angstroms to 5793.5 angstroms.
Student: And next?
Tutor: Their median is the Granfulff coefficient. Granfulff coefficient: 3.90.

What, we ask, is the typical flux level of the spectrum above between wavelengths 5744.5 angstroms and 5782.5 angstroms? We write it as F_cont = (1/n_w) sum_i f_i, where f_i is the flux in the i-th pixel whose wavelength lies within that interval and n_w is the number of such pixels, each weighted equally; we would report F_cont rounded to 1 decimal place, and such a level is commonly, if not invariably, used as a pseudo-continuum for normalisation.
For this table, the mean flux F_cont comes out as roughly 15.1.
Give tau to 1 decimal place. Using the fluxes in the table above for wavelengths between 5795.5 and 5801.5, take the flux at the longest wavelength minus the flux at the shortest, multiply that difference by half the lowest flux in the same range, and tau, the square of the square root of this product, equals 1.8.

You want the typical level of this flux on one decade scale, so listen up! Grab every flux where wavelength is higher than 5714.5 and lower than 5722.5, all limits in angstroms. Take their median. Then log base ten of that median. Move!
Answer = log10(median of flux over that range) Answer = 1.17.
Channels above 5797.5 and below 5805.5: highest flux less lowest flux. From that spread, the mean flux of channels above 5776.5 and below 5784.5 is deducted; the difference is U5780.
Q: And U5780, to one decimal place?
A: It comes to -12.2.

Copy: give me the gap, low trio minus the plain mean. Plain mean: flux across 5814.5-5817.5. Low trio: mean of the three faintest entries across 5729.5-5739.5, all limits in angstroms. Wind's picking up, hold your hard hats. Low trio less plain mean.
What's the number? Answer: 1.8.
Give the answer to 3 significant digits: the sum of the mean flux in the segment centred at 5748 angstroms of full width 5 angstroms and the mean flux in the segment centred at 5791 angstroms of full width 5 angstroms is 31.2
